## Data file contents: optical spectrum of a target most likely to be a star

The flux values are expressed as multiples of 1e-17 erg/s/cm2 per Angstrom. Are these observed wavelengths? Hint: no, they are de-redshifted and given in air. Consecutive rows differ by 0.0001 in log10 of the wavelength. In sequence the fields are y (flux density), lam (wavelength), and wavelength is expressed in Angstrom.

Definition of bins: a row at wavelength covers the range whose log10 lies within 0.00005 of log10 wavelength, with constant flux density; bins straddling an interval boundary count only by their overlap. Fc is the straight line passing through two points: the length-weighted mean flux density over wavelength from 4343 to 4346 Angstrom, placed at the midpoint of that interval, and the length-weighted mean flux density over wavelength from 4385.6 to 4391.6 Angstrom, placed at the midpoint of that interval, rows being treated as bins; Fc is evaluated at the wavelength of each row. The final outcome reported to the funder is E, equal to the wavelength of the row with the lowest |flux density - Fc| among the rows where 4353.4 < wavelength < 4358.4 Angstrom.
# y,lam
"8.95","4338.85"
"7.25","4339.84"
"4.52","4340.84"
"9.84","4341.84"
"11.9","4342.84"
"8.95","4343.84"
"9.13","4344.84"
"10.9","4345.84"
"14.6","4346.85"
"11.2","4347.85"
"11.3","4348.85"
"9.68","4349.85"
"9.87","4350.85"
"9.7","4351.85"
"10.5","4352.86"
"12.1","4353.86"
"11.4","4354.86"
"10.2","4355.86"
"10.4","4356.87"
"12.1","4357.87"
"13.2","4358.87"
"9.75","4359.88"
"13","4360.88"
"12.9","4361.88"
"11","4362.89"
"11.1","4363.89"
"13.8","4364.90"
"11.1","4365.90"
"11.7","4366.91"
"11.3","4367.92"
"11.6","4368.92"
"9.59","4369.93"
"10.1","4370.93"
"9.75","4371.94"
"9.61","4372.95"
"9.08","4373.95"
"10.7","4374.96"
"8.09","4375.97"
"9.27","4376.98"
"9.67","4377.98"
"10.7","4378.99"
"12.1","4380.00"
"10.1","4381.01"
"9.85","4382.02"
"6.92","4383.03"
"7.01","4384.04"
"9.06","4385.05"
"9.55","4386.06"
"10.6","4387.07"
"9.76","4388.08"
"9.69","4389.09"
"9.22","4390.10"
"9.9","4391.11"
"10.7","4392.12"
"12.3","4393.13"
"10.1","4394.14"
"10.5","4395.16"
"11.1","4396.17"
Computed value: 4355.86 Angstrom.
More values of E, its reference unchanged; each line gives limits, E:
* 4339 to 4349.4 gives 4341.84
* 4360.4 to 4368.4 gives 4362.89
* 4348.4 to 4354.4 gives 4351.85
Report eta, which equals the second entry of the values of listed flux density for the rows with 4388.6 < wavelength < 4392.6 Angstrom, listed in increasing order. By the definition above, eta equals 9.69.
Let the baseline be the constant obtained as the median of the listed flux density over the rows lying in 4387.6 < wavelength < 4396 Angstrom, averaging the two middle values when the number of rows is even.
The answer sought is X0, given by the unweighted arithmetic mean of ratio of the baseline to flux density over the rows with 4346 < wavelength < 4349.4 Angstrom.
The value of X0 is 0.82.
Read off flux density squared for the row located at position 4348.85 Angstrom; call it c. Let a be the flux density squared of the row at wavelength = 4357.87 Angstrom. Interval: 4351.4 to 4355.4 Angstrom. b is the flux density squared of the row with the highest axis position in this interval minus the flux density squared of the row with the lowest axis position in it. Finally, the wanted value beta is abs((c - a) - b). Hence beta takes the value 55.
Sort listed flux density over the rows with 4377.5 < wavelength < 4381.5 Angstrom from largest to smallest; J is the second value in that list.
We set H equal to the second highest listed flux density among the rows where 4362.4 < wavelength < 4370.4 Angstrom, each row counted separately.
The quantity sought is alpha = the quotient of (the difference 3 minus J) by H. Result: -0.66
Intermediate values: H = 11.7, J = 10.7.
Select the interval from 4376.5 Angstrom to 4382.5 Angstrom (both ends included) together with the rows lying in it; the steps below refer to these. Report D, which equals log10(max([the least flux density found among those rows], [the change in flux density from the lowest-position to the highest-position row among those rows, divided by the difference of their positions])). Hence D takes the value 0.97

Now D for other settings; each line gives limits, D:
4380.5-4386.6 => 0.84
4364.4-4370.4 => 0.98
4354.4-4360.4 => 0.99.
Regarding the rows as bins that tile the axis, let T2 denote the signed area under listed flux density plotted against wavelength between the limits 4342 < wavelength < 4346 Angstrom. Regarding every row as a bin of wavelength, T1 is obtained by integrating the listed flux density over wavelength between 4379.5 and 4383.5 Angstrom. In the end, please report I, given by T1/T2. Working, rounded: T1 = 39.0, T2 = 41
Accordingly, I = 0.96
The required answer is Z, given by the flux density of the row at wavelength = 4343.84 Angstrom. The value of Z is 8.95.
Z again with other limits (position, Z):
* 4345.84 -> 10.9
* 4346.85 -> 14.6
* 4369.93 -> 9.59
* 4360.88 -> 13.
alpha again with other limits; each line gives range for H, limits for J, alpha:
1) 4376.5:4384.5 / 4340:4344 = -0.64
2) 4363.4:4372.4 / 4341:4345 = -0.58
